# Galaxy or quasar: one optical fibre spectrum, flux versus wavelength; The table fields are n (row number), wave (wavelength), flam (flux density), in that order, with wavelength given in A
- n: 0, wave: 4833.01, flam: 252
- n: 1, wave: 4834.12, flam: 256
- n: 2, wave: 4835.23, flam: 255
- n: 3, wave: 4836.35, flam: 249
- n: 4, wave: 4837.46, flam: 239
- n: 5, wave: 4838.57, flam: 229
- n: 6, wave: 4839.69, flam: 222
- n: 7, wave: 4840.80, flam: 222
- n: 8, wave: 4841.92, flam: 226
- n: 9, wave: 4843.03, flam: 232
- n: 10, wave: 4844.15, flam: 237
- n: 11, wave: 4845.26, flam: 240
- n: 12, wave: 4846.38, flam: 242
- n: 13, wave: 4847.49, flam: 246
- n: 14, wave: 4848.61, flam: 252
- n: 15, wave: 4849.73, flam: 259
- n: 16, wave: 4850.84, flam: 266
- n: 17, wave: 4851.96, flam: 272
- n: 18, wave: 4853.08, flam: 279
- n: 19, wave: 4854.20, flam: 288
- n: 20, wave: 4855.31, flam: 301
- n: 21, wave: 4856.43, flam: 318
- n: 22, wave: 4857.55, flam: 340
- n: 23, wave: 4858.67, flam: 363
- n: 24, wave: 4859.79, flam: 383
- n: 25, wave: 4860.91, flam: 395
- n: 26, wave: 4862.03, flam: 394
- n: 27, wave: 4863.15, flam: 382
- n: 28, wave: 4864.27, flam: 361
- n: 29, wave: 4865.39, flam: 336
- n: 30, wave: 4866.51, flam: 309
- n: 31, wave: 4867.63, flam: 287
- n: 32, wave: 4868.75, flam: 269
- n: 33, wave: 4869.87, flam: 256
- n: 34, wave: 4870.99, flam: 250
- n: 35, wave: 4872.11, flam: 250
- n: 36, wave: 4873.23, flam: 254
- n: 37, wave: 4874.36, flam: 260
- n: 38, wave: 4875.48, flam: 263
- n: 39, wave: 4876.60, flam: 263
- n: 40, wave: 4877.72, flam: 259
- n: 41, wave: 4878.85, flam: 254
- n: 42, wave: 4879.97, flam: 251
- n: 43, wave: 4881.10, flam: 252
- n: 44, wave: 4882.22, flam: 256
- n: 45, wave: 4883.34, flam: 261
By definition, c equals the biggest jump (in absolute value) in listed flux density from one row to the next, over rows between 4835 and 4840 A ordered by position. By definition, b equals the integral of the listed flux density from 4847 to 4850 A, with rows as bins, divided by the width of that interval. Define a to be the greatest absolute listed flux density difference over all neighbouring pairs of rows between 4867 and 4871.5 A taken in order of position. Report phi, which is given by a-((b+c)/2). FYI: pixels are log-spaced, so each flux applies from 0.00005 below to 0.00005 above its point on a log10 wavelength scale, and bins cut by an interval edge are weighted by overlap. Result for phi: -113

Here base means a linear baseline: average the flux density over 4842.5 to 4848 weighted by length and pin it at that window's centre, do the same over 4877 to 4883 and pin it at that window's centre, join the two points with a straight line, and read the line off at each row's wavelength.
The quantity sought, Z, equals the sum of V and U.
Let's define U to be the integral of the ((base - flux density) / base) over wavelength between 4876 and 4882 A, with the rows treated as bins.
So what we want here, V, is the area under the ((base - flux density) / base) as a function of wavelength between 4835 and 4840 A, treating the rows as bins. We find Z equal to -0.1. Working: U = 0.0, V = -0.1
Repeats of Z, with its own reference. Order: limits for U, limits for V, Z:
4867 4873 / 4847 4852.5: -0.7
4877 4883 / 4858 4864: -3.3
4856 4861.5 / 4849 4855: -3.3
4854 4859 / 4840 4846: -1.4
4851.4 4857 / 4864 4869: -2.4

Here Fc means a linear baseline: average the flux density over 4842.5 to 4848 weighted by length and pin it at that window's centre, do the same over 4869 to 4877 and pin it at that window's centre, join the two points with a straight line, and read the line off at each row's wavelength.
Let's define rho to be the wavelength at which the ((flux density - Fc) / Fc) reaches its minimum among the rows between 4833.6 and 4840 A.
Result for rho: 4839.69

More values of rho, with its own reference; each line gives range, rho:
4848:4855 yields 4848.61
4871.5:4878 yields 4872.11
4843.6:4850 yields 4844.15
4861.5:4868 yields 4867.63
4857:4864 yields 4857.55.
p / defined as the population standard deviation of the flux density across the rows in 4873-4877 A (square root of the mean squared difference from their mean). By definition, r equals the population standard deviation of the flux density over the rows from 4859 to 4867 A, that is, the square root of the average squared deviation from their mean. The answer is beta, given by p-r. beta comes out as -26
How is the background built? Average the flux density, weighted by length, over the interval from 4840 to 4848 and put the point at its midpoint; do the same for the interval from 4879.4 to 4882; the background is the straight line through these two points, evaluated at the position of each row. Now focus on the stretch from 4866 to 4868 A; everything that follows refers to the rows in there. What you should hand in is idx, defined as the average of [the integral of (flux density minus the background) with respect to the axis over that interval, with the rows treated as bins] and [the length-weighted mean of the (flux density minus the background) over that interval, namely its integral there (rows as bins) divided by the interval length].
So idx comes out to 80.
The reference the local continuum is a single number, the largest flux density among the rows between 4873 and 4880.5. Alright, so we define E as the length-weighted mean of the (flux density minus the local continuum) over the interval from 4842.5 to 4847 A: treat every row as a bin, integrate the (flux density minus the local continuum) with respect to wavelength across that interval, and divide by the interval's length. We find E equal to -25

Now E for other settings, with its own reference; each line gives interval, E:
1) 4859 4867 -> 103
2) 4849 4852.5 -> 2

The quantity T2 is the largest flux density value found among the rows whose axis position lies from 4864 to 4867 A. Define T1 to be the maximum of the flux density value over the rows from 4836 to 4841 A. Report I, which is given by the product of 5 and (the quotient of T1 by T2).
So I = 3.4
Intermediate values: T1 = 249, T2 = 361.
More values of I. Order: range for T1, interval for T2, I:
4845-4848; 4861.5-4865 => 3.1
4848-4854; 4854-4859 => 3.8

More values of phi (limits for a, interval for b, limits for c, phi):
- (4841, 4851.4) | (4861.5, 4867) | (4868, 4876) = -178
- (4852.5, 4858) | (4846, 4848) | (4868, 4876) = -107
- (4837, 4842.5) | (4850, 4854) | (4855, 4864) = -138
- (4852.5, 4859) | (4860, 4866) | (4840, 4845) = -167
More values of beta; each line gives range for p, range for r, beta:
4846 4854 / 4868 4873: 5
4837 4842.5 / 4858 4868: -30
